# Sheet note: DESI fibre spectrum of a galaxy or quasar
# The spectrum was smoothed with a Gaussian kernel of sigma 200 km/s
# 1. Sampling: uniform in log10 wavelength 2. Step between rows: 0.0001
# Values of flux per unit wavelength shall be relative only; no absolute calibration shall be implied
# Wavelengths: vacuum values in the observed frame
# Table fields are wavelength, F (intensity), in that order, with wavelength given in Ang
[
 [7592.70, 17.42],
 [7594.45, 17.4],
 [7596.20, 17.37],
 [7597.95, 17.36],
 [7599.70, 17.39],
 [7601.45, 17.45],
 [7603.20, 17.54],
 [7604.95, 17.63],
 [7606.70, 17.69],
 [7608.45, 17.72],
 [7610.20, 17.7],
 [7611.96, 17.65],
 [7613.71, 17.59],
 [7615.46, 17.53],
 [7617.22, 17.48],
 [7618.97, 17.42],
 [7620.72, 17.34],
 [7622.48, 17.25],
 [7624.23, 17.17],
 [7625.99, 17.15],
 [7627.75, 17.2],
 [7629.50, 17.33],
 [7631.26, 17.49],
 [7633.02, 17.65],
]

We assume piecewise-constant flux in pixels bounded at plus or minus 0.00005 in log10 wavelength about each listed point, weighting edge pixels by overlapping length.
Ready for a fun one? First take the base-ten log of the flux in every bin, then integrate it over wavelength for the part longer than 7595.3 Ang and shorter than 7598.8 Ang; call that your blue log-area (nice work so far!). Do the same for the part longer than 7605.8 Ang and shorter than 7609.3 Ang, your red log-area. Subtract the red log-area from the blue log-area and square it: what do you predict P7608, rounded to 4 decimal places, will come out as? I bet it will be 0.0013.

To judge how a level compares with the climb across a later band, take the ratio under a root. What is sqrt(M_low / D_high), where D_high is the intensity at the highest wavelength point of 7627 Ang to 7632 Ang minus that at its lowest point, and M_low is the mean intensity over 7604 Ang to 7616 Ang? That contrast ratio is 8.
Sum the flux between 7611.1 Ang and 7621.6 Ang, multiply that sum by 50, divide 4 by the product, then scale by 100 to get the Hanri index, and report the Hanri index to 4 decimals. 0.0762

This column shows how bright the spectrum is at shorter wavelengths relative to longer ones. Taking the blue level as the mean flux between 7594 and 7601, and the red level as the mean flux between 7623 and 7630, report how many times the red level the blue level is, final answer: 1.01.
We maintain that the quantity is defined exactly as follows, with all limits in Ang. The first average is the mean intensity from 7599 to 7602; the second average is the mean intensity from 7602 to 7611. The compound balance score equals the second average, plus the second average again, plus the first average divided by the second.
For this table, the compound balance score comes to 36.3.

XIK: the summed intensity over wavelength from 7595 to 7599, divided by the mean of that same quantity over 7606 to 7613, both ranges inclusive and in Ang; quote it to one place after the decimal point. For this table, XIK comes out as 2.0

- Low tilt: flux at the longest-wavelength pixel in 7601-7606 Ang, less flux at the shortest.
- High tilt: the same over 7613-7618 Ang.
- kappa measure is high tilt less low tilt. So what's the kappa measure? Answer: -0.3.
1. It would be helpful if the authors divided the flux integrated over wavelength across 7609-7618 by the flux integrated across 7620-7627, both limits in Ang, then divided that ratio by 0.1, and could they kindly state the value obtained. 13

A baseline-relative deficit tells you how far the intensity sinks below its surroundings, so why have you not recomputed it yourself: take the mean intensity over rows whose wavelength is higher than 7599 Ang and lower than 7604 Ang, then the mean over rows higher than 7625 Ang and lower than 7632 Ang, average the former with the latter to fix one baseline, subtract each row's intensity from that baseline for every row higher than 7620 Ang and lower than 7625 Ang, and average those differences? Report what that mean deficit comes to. 0.12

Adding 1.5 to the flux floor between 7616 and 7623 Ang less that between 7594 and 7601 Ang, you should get 1.4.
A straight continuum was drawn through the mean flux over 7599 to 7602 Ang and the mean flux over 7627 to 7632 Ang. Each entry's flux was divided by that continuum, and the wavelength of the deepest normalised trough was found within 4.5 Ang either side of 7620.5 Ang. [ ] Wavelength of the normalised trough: 7624.23 Ang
